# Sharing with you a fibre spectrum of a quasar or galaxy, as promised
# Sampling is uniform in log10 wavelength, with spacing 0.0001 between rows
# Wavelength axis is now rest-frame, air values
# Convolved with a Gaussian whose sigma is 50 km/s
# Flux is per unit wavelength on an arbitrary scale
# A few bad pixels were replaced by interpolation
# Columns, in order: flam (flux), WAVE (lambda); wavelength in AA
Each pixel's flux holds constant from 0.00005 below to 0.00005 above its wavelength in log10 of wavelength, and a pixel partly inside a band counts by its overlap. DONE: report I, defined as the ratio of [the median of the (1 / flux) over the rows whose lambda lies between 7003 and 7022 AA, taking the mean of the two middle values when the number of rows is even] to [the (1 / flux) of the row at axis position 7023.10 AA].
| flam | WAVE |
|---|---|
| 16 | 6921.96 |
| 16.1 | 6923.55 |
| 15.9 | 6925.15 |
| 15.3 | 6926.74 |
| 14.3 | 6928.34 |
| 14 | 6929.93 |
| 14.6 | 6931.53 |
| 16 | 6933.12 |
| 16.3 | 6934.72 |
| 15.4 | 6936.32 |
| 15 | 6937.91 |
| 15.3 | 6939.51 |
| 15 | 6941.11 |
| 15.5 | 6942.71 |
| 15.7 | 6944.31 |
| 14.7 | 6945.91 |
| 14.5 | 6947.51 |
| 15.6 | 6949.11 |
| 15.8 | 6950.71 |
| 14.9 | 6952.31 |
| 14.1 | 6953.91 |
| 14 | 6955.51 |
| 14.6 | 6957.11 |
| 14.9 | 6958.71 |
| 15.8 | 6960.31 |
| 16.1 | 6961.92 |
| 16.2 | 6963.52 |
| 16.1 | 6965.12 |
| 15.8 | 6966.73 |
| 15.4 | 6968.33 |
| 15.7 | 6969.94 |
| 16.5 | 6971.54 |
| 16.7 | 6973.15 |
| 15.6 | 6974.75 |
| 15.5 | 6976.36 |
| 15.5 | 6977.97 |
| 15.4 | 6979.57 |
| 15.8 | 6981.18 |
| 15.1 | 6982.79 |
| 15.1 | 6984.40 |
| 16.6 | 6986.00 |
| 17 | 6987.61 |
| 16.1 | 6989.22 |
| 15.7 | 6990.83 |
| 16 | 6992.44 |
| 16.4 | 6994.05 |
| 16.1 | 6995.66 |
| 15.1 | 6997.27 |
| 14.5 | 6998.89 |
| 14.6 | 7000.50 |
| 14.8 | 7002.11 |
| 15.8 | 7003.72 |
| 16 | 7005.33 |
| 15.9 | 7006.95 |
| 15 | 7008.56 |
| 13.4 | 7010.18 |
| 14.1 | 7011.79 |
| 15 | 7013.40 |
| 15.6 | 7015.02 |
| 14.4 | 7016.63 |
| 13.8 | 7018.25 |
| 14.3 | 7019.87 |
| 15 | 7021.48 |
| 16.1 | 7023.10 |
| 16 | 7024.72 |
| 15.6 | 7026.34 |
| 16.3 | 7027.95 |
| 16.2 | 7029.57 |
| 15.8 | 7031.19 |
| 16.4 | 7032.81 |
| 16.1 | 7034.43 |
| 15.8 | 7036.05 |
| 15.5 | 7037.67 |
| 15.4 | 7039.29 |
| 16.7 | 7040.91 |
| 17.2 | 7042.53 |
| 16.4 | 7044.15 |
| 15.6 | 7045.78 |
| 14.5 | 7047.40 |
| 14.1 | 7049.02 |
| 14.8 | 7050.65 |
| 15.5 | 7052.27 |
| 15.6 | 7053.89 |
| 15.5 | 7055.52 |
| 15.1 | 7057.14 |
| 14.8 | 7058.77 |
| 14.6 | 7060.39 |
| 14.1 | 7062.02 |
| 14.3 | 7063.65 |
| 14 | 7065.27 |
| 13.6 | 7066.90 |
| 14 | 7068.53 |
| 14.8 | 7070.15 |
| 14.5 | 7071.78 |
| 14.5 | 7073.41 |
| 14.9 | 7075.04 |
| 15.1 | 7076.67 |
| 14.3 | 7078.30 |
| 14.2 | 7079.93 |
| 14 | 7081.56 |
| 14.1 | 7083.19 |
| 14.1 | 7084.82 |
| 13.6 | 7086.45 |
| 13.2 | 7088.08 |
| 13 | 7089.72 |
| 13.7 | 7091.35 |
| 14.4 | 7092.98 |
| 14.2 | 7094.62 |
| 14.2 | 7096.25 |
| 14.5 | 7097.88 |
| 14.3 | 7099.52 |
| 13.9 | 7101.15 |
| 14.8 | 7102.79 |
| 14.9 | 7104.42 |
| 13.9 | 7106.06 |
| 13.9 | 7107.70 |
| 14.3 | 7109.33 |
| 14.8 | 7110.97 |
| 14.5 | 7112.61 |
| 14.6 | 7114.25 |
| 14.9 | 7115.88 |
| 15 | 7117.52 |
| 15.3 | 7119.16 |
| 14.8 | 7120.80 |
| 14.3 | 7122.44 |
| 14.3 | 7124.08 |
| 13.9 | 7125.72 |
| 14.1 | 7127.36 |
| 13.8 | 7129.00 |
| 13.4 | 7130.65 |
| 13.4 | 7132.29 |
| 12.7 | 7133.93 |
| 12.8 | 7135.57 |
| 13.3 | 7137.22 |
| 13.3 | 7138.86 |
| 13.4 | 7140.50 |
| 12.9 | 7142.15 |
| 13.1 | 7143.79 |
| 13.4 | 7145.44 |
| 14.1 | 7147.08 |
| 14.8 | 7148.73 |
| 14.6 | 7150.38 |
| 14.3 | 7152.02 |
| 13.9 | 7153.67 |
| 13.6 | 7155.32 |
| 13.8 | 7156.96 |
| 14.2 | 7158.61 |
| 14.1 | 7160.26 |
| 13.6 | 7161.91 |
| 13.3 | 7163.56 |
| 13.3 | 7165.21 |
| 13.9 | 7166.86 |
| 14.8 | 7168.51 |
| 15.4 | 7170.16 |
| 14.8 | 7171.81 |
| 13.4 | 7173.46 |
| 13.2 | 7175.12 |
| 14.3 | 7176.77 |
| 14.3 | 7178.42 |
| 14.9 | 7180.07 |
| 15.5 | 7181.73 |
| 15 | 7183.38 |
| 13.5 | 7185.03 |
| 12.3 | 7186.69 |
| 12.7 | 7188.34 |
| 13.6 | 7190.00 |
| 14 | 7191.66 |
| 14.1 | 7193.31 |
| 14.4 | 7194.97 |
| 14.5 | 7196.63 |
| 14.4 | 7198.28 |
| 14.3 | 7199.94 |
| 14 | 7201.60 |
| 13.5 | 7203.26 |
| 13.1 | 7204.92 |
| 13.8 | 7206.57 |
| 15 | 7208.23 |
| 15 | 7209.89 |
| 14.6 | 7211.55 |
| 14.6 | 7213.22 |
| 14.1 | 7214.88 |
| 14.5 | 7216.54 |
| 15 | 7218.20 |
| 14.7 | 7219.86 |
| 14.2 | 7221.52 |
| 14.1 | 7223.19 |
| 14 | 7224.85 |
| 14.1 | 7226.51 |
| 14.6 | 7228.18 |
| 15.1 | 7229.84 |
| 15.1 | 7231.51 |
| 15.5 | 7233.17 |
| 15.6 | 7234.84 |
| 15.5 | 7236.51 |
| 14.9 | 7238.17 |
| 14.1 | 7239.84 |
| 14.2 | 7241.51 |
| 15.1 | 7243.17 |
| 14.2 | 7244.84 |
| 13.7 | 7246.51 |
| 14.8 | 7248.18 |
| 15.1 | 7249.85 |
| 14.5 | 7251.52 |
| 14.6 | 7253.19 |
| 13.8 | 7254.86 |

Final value 1.07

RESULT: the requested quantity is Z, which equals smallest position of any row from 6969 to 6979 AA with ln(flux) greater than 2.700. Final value 6969.94 AA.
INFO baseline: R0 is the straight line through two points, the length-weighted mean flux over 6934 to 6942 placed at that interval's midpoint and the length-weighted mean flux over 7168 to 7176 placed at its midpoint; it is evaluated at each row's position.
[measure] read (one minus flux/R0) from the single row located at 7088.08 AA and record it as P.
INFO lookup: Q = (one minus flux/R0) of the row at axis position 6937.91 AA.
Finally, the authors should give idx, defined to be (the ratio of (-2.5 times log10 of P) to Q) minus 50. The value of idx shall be 48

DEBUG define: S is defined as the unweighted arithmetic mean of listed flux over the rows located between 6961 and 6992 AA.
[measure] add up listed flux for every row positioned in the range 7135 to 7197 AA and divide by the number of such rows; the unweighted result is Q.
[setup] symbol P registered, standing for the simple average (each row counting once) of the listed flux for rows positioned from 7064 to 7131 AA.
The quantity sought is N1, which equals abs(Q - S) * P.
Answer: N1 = 28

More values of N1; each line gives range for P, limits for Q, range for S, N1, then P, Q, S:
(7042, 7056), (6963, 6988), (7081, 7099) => 30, 15.5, 15.9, 13.9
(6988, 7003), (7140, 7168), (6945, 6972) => 24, 15.5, 13.8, 15.3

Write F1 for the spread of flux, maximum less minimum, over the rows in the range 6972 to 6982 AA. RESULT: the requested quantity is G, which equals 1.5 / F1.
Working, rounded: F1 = 1.30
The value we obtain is 1.2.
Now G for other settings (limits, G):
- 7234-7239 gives 2.1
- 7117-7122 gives 3.0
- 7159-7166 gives 1.9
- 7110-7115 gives 5.0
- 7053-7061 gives 1.5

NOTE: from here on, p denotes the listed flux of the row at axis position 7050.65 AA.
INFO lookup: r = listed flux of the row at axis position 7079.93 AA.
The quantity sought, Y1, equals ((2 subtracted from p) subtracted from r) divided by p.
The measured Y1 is 0.09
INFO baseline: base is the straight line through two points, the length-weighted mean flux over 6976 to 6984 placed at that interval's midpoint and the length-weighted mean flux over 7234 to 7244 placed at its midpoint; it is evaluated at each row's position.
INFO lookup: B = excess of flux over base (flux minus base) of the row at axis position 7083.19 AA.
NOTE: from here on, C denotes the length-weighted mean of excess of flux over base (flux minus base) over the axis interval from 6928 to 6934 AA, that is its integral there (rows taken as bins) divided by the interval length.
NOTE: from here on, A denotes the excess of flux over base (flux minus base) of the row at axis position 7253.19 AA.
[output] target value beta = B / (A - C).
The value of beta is -2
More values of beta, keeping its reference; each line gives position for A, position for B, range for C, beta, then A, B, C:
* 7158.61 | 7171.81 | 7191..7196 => 4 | -0.9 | -0.2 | -0.8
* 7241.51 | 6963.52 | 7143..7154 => 2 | -0.7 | 0.7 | -1.0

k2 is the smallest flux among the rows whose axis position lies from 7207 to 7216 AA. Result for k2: 14.1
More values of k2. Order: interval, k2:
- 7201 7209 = 13.1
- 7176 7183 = 14.3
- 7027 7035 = 15.8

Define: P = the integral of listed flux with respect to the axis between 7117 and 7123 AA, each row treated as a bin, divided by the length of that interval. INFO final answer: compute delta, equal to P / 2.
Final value 7.43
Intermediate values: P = 14.9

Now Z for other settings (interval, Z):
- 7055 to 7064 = 7055.52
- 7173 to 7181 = 7180.07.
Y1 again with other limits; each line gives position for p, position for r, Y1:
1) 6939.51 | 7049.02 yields 0.05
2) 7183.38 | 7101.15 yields 0.06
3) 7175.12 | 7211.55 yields 0.26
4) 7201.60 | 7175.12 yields 0.09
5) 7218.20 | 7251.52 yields 0.10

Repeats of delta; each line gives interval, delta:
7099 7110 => 7.15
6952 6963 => 7.48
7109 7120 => 7.40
